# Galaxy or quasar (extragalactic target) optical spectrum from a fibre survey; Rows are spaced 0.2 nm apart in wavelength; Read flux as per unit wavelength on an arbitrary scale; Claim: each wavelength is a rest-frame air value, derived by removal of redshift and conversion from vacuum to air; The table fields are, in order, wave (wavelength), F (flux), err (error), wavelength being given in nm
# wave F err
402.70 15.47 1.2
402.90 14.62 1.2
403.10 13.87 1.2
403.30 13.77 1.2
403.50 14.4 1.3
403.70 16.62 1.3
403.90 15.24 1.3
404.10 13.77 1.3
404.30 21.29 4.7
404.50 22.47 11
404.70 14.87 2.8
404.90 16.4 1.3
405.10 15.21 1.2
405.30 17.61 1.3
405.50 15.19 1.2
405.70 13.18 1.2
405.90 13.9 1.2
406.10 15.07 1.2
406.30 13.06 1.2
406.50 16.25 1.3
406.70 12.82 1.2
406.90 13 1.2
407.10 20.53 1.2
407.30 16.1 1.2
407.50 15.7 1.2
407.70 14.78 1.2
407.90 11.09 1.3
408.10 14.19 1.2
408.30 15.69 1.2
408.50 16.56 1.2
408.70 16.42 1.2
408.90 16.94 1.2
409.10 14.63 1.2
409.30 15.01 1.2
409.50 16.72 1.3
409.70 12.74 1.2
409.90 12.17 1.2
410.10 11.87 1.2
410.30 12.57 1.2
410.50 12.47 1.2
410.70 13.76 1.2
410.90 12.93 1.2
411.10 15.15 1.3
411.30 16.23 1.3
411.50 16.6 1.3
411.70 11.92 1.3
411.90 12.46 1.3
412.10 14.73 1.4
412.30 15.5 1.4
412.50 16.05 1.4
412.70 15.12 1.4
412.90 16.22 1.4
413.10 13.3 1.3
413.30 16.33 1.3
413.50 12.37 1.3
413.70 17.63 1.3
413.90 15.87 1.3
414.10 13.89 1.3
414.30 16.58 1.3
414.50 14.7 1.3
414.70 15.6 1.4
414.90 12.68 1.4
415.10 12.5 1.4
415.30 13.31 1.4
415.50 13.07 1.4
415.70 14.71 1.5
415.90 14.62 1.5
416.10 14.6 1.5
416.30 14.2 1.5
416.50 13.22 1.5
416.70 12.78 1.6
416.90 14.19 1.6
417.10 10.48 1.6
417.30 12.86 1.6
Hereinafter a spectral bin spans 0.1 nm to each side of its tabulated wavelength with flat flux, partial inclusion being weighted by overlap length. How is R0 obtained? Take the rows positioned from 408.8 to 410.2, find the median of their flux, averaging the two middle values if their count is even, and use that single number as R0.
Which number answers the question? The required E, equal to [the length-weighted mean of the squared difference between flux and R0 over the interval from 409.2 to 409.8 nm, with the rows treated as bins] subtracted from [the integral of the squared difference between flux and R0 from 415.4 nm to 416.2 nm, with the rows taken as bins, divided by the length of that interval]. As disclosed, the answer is -2.1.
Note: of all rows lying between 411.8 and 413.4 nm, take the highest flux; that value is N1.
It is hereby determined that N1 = 16.33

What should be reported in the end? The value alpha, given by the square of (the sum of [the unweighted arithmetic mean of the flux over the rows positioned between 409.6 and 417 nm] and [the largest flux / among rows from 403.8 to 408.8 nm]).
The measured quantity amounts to 1343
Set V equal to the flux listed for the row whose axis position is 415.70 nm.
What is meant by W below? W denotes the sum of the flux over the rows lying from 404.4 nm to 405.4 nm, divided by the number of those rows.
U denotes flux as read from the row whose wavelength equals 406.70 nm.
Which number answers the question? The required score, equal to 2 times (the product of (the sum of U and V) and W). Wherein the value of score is 953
